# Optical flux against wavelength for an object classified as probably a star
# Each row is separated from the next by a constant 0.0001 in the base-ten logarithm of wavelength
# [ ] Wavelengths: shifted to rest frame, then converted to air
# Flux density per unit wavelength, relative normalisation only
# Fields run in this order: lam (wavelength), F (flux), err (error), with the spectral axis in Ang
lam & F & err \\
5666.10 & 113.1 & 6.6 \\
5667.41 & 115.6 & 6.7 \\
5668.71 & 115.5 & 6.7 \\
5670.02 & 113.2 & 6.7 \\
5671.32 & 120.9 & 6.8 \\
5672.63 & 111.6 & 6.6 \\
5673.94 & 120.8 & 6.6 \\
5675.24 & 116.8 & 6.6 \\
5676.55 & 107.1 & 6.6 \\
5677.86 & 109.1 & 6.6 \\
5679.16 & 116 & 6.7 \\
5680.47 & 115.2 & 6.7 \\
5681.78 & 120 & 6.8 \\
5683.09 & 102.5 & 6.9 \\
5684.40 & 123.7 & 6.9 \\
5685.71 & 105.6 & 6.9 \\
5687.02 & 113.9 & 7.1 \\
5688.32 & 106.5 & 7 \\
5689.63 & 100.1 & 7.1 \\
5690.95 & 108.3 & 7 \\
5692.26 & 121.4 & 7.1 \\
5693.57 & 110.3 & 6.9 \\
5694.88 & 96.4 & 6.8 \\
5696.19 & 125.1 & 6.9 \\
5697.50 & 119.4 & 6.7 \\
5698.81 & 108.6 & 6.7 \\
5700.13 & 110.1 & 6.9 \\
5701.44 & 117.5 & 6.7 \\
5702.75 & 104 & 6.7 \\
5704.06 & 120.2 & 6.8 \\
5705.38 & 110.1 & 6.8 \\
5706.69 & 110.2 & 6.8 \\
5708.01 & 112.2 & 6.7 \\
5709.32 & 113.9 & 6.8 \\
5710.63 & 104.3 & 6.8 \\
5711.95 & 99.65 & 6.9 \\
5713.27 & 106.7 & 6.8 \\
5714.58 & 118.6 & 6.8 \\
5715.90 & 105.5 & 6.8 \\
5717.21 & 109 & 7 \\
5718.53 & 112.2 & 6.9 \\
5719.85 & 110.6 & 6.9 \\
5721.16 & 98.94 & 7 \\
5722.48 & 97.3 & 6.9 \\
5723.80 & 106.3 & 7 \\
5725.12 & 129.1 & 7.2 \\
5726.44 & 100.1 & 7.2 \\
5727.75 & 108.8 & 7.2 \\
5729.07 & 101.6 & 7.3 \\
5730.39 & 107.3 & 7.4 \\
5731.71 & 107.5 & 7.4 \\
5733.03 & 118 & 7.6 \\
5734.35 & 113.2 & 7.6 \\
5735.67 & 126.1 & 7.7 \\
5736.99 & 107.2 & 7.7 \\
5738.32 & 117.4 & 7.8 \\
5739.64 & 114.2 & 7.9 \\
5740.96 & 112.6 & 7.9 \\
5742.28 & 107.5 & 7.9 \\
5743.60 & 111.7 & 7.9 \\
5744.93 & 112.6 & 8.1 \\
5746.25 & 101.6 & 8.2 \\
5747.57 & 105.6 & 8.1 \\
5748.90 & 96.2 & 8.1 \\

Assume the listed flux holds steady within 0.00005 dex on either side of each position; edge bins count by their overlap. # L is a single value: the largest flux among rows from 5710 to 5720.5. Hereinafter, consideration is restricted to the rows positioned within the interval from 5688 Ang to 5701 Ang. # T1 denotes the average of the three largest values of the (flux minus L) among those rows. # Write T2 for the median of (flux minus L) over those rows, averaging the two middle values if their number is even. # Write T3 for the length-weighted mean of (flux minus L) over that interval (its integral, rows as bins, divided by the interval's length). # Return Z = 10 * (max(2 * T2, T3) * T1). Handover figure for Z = -261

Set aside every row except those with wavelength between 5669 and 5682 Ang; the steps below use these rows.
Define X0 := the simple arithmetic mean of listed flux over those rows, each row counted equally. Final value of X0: 115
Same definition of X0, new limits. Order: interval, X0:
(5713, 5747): 110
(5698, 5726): 110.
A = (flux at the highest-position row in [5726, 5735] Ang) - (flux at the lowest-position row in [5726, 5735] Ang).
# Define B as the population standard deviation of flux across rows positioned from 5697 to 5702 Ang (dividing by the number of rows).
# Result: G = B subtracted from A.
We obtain 8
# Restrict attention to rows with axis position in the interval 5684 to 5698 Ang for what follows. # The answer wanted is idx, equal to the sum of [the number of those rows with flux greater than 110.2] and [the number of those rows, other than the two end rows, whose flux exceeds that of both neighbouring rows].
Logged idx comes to 9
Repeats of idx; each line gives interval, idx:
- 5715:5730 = 6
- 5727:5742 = 9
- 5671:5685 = 11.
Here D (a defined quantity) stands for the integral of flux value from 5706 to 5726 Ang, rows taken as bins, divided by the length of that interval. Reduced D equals 109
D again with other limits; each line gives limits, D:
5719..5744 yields 110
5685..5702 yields 111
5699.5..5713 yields 110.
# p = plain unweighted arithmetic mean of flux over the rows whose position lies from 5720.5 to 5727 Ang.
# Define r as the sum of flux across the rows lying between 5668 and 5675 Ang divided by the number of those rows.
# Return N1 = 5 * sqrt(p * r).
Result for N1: 556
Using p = 106.3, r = 116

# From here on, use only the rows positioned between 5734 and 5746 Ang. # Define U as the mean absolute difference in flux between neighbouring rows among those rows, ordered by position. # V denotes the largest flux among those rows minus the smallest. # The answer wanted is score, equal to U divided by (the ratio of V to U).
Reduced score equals 2.7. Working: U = 7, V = 19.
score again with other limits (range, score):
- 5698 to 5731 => 2.2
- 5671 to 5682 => 2.5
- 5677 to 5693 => 4.4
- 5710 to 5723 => 2.0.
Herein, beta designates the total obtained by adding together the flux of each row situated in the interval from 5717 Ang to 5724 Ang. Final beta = 634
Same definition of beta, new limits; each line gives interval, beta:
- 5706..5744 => 3188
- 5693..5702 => 787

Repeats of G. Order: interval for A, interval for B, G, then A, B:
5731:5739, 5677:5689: 3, 10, 6.7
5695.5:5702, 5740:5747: -12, -8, 4.2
